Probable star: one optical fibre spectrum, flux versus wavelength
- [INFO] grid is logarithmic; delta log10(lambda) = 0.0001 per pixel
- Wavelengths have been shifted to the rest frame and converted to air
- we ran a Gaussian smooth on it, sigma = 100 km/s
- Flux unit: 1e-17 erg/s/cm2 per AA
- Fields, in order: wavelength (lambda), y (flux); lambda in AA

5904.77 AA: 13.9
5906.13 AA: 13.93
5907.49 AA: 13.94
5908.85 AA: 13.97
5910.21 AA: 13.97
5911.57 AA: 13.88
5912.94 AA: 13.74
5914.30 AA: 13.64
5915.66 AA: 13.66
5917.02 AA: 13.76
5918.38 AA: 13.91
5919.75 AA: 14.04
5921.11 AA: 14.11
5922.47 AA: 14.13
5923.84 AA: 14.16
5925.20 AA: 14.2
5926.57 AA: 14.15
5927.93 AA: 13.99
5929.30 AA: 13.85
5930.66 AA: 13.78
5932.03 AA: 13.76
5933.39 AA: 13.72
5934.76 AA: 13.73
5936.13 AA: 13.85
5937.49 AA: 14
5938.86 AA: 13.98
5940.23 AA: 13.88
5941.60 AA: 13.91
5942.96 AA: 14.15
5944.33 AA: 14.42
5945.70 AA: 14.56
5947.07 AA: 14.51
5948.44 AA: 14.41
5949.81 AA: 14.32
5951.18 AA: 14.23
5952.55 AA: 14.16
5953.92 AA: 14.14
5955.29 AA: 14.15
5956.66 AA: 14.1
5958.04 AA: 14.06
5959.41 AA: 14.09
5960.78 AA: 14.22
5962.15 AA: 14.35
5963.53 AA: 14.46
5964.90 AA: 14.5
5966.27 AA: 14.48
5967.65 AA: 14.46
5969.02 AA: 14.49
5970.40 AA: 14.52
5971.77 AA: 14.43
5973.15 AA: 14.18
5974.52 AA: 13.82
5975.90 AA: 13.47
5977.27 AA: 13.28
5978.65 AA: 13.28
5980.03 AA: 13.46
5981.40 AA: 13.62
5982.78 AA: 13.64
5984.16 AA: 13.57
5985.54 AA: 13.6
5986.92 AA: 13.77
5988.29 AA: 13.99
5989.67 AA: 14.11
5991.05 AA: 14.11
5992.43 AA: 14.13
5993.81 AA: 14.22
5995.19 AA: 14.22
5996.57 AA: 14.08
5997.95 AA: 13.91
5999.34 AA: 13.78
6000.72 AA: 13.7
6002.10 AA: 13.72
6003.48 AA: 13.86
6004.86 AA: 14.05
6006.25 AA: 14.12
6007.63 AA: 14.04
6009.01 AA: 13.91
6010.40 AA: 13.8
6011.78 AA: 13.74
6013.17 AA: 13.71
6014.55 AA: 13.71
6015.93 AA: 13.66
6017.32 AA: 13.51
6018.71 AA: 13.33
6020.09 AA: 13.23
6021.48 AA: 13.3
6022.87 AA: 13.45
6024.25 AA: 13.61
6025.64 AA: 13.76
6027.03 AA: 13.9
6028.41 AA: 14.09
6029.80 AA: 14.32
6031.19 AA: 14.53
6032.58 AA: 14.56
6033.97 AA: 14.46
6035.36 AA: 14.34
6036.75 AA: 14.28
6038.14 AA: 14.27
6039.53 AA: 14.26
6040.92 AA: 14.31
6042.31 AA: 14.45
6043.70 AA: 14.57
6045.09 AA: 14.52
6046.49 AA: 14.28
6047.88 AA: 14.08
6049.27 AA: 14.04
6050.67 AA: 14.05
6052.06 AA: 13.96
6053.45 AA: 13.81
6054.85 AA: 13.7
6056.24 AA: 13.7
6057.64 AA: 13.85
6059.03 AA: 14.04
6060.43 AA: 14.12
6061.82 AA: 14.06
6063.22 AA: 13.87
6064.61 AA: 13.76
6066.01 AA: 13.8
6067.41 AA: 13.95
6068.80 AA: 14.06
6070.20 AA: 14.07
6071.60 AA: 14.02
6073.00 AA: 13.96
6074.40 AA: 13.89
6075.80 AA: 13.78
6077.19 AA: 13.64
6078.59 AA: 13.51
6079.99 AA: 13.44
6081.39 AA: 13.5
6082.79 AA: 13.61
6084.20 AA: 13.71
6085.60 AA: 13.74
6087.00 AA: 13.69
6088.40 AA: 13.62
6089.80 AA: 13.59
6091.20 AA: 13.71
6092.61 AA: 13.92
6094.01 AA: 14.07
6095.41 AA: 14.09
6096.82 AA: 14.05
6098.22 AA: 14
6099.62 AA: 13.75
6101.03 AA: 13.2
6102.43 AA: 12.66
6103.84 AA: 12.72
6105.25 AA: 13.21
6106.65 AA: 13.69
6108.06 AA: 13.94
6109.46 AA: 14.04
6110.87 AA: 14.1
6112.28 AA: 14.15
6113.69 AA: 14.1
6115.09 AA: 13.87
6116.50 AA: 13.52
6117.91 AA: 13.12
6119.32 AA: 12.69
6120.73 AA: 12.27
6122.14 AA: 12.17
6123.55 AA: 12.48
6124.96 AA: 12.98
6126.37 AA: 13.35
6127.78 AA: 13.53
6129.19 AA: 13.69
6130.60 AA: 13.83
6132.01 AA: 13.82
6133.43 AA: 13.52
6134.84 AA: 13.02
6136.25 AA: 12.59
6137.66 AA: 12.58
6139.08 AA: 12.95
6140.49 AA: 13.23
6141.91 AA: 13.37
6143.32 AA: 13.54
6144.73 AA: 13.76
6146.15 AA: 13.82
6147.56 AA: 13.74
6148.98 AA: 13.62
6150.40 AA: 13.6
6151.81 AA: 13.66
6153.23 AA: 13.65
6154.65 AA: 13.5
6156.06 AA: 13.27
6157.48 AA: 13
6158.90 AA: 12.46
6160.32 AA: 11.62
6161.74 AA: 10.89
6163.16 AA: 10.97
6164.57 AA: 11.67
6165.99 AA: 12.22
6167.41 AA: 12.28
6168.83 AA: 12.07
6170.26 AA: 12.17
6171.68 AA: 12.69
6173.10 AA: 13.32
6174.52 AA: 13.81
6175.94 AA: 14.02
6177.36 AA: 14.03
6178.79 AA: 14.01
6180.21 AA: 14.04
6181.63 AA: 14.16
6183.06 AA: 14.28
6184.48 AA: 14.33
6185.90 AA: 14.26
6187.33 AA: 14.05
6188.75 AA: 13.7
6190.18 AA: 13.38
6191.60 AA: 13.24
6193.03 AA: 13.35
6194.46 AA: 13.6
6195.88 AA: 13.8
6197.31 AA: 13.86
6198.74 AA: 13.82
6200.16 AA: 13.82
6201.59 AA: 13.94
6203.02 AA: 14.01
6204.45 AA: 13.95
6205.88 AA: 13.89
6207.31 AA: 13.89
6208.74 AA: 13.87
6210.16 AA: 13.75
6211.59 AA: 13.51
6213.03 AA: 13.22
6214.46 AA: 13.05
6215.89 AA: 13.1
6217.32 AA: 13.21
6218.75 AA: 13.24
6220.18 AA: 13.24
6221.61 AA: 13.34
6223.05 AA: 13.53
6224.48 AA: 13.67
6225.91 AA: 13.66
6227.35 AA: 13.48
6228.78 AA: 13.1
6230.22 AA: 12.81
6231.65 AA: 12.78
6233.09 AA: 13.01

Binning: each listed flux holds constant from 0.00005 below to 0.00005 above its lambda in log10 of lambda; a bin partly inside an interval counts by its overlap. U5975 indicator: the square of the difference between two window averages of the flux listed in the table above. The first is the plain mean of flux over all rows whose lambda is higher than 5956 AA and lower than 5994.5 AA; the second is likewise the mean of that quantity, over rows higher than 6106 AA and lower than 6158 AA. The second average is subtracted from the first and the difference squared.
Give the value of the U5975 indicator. 0.38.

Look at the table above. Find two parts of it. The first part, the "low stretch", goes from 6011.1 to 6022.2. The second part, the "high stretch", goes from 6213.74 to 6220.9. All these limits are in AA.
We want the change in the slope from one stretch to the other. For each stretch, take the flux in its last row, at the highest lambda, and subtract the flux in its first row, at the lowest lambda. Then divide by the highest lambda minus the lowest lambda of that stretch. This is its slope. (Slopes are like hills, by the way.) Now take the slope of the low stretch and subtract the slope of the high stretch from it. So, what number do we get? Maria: -0.08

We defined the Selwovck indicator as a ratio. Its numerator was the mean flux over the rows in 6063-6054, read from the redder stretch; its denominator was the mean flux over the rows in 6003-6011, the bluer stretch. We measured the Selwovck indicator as 1.00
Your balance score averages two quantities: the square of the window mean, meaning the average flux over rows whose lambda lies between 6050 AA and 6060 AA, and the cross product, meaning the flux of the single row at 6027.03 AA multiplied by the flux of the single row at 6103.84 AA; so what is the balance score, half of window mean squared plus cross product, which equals 185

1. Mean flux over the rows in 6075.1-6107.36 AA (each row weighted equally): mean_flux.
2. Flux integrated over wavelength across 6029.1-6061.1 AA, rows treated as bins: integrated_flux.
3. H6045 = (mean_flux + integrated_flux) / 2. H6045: 234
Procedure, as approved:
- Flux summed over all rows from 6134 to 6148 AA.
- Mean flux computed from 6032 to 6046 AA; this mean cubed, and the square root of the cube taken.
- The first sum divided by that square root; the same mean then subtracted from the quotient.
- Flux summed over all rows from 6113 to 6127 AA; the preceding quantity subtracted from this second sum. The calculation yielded 143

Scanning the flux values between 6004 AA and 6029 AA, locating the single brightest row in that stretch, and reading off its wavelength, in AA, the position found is 6006.25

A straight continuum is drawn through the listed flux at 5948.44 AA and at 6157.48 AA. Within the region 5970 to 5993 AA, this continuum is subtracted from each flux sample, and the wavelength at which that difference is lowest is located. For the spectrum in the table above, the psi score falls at 5977.27 AA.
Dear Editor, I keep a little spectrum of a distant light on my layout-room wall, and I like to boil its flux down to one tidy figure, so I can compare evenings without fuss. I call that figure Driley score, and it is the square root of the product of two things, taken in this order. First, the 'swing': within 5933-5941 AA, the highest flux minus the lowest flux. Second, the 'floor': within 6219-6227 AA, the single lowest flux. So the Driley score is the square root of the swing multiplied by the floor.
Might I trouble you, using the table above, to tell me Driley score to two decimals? 1.93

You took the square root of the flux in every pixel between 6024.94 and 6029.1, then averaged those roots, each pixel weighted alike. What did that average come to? 3.73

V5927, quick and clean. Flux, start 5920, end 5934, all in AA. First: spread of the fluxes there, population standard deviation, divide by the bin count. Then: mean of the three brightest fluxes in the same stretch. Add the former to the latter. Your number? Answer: 14.3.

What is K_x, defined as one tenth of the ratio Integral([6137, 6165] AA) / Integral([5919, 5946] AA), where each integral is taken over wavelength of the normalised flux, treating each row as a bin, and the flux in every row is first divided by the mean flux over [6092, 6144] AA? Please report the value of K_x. 0.096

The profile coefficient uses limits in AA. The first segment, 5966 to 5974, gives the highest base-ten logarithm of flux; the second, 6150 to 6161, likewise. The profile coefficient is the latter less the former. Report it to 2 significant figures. -0.027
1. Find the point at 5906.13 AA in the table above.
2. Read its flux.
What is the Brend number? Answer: 13.93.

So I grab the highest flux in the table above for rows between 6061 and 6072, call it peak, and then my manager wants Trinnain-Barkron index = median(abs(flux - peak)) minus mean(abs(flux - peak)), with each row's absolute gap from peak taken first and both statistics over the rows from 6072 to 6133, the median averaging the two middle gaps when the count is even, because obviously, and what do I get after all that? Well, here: -0.15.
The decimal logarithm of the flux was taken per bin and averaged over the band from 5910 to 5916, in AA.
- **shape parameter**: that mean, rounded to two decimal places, 1.14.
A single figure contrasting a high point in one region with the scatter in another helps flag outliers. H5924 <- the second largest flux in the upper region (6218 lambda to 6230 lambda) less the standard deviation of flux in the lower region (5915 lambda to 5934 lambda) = 13.5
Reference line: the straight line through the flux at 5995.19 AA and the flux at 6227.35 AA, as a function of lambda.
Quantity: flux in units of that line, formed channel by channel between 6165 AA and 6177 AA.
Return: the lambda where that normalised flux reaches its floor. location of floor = 6168.83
